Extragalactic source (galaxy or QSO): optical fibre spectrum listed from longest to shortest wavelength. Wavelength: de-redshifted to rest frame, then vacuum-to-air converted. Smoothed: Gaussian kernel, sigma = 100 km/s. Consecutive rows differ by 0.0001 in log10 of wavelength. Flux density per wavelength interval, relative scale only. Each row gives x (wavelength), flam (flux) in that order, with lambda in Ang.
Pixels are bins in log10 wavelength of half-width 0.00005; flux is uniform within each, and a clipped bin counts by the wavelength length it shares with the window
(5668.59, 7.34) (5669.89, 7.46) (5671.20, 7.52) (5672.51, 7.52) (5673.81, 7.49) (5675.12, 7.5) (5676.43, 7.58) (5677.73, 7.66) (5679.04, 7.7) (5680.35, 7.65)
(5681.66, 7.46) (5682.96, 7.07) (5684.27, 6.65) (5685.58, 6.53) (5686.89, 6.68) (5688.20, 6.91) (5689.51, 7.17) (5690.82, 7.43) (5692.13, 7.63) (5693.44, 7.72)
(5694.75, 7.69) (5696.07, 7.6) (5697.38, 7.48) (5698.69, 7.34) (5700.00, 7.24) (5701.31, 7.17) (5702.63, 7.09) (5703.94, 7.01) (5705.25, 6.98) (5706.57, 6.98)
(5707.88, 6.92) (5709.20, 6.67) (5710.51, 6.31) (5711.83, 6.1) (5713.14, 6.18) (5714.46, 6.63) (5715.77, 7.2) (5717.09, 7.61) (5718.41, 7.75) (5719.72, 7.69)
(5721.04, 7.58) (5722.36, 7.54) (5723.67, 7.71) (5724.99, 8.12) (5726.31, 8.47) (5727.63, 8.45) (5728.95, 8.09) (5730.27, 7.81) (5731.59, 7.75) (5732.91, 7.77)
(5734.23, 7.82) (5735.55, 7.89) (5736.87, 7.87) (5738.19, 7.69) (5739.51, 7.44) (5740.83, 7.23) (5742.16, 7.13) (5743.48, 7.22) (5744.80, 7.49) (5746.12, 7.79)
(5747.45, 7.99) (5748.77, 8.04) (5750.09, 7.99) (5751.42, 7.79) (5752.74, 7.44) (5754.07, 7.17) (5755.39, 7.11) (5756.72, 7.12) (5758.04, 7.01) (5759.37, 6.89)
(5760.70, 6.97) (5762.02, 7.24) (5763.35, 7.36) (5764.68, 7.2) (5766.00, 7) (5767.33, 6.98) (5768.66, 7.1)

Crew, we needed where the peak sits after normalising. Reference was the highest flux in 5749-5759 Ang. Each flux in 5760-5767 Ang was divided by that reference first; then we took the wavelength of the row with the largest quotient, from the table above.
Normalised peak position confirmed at 5763.35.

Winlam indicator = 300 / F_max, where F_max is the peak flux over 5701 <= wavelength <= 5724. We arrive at 38.7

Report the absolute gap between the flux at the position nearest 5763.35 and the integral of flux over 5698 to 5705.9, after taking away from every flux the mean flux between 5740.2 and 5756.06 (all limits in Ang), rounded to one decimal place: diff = 2.9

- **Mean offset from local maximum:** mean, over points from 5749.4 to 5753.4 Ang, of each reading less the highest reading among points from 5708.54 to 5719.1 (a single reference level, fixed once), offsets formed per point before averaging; 0.0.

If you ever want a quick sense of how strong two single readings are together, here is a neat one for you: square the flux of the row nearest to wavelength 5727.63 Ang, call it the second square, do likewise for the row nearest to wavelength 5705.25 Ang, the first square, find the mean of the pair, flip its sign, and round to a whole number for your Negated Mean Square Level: -60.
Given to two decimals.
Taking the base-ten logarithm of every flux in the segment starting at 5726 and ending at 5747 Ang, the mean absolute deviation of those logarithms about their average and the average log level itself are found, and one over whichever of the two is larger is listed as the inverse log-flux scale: 1.13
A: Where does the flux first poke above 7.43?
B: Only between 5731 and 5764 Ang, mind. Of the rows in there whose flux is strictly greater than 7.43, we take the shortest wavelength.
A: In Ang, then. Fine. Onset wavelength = 5731.59 Ang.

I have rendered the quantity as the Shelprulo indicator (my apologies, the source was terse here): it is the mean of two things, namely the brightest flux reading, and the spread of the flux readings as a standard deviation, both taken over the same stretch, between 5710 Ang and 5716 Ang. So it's 3.8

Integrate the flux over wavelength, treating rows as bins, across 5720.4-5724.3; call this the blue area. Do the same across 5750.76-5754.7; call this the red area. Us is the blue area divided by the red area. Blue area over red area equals 1.01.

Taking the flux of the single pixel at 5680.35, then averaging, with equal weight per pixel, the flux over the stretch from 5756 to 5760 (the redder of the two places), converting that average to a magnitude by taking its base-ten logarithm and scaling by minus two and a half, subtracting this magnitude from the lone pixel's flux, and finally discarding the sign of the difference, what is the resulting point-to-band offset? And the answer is 9.8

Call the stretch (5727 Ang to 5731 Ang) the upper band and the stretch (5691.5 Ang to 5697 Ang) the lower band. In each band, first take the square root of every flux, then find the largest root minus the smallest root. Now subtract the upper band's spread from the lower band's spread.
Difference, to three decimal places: -0.091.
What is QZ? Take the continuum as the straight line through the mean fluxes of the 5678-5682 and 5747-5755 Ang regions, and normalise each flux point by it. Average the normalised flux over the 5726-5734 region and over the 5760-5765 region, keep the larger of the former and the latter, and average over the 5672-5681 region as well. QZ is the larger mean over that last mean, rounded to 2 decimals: 1.05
